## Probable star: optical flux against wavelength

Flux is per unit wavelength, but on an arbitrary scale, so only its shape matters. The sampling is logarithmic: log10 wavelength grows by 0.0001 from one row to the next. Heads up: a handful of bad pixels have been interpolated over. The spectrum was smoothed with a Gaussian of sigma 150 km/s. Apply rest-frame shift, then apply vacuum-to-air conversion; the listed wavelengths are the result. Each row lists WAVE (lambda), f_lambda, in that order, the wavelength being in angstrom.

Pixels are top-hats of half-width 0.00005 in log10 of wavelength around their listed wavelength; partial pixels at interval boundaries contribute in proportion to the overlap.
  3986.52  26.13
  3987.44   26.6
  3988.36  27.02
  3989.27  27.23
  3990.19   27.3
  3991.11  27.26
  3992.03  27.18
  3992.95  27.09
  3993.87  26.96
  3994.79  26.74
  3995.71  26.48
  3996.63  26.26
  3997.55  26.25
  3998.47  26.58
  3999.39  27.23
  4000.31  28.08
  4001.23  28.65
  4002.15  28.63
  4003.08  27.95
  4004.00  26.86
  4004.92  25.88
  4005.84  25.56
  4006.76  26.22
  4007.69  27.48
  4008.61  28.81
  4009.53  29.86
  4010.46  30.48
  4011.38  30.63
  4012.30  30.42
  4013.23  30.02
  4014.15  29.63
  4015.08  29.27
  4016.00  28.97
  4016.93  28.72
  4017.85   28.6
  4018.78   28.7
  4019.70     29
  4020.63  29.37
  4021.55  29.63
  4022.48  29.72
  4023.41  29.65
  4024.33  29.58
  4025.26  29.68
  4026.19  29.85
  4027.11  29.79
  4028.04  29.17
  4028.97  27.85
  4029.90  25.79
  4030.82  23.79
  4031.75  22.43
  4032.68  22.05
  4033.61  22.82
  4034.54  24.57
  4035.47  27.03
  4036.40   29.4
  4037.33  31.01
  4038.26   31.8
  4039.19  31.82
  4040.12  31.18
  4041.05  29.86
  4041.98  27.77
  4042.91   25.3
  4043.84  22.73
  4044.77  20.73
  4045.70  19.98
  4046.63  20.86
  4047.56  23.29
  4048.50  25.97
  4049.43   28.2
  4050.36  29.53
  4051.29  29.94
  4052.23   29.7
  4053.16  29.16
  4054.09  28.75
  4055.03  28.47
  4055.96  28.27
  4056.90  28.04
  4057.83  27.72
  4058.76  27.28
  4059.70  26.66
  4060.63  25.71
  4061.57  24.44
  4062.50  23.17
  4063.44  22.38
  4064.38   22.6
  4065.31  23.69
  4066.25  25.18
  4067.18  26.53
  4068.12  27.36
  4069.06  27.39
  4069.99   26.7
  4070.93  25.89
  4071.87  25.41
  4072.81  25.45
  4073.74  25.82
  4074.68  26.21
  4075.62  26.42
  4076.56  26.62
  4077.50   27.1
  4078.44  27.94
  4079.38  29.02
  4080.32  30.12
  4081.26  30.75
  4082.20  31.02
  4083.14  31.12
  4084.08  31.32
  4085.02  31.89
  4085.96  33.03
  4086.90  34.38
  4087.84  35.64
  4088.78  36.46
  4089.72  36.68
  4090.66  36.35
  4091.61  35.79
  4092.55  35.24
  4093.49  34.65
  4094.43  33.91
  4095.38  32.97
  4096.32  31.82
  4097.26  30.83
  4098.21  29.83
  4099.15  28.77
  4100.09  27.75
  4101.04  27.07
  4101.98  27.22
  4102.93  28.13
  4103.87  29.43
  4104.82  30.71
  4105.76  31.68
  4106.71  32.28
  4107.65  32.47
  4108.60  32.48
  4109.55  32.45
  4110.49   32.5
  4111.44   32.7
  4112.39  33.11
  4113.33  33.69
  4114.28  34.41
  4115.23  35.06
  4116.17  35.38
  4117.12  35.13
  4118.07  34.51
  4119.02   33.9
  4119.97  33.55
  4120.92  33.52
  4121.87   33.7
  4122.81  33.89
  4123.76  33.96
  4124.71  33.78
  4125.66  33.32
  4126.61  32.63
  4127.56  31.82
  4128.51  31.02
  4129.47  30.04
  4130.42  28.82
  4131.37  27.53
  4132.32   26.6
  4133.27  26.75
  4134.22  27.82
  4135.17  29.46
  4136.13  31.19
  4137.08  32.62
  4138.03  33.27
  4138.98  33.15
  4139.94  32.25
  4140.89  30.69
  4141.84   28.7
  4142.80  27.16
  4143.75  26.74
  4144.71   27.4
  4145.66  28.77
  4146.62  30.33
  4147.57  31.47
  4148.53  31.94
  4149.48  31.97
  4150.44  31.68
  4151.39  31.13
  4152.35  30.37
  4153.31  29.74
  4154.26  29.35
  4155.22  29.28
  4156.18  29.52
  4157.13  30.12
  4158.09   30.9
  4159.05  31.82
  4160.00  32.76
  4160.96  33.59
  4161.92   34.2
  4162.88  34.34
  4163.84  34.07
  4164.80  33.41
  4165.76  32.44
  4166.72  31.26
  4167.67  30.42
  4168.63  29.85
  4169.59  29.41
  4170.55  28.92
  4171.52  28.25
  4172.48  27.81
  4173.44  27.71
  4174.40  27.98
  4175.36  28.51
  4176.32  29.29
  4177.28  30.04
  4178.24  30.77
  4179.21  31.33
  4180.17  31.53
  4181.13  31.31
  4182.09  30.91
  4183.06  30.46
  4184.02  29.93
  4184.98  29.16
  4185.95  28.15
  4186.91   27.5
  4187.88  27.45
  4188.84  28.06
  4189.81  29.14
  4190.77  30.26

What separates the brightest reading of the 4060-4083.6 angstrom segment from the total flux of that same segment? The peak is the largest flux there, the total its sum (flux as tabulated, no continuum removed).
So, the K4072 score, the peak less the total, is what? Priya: -633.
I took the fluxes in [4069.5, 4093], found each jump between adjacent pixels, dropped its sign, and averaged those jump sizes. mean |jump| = 0.58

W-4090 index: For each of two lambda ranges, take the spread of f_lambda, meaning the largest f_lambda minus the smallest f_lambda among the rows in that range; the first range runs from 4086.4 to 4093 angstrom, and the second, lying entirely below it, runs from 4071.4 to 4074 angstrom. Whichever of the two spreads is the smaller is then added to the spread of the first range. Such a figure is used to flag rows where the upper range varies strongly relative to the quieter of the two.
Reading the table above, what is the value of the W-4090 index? 2.7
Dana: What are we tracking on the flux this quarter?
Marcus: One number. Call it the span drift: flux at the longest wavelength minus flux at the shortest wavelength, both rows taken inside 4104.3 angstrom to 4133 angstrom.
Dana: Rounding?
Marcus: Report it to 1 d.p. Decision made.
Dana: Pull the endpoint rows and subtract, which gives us -4.1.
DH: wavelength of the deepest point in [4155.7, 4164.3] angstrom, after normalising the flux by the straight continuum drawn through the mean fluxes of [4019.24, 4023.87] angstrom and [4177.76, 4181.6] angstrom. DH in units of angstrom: 4156.18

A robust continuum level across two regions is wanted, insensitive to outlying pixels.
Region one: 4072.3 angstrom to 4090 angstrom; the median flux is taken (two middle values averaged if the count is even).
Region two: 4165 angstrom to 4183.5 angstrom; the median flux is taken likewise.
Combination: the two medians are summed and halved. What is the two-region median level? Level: 30.4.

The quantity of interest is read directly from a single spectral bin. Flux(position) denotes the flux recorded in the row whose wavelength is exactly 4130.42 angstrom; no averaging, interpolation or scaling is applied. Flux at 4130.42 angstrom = 28.82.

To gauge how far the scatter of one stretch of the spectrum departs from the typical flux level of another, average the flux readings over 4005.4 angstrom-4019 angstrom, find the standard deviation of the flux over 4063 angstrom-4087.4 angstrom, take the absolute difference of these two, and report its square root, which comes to 5.08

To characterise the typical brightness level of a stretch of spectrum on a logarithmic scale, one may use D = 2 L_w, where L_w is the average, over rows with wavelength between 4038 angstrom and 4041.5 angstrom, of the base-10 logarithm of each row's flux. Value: 2.99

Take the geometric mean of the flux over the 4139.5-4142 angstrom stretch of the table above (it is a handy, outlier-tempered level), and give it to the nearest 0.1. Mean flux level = 30.5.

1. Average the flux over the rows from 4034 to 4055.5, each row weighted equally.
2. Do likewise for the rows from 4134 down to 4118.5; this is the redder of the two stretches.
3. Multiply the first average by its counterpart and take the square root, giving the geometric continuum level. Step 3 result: 29.3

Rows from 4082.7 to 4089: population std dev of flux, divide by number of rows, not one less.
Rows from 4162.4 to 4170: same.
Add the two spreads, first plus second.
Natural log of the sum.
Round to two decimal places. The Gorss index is 1.33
